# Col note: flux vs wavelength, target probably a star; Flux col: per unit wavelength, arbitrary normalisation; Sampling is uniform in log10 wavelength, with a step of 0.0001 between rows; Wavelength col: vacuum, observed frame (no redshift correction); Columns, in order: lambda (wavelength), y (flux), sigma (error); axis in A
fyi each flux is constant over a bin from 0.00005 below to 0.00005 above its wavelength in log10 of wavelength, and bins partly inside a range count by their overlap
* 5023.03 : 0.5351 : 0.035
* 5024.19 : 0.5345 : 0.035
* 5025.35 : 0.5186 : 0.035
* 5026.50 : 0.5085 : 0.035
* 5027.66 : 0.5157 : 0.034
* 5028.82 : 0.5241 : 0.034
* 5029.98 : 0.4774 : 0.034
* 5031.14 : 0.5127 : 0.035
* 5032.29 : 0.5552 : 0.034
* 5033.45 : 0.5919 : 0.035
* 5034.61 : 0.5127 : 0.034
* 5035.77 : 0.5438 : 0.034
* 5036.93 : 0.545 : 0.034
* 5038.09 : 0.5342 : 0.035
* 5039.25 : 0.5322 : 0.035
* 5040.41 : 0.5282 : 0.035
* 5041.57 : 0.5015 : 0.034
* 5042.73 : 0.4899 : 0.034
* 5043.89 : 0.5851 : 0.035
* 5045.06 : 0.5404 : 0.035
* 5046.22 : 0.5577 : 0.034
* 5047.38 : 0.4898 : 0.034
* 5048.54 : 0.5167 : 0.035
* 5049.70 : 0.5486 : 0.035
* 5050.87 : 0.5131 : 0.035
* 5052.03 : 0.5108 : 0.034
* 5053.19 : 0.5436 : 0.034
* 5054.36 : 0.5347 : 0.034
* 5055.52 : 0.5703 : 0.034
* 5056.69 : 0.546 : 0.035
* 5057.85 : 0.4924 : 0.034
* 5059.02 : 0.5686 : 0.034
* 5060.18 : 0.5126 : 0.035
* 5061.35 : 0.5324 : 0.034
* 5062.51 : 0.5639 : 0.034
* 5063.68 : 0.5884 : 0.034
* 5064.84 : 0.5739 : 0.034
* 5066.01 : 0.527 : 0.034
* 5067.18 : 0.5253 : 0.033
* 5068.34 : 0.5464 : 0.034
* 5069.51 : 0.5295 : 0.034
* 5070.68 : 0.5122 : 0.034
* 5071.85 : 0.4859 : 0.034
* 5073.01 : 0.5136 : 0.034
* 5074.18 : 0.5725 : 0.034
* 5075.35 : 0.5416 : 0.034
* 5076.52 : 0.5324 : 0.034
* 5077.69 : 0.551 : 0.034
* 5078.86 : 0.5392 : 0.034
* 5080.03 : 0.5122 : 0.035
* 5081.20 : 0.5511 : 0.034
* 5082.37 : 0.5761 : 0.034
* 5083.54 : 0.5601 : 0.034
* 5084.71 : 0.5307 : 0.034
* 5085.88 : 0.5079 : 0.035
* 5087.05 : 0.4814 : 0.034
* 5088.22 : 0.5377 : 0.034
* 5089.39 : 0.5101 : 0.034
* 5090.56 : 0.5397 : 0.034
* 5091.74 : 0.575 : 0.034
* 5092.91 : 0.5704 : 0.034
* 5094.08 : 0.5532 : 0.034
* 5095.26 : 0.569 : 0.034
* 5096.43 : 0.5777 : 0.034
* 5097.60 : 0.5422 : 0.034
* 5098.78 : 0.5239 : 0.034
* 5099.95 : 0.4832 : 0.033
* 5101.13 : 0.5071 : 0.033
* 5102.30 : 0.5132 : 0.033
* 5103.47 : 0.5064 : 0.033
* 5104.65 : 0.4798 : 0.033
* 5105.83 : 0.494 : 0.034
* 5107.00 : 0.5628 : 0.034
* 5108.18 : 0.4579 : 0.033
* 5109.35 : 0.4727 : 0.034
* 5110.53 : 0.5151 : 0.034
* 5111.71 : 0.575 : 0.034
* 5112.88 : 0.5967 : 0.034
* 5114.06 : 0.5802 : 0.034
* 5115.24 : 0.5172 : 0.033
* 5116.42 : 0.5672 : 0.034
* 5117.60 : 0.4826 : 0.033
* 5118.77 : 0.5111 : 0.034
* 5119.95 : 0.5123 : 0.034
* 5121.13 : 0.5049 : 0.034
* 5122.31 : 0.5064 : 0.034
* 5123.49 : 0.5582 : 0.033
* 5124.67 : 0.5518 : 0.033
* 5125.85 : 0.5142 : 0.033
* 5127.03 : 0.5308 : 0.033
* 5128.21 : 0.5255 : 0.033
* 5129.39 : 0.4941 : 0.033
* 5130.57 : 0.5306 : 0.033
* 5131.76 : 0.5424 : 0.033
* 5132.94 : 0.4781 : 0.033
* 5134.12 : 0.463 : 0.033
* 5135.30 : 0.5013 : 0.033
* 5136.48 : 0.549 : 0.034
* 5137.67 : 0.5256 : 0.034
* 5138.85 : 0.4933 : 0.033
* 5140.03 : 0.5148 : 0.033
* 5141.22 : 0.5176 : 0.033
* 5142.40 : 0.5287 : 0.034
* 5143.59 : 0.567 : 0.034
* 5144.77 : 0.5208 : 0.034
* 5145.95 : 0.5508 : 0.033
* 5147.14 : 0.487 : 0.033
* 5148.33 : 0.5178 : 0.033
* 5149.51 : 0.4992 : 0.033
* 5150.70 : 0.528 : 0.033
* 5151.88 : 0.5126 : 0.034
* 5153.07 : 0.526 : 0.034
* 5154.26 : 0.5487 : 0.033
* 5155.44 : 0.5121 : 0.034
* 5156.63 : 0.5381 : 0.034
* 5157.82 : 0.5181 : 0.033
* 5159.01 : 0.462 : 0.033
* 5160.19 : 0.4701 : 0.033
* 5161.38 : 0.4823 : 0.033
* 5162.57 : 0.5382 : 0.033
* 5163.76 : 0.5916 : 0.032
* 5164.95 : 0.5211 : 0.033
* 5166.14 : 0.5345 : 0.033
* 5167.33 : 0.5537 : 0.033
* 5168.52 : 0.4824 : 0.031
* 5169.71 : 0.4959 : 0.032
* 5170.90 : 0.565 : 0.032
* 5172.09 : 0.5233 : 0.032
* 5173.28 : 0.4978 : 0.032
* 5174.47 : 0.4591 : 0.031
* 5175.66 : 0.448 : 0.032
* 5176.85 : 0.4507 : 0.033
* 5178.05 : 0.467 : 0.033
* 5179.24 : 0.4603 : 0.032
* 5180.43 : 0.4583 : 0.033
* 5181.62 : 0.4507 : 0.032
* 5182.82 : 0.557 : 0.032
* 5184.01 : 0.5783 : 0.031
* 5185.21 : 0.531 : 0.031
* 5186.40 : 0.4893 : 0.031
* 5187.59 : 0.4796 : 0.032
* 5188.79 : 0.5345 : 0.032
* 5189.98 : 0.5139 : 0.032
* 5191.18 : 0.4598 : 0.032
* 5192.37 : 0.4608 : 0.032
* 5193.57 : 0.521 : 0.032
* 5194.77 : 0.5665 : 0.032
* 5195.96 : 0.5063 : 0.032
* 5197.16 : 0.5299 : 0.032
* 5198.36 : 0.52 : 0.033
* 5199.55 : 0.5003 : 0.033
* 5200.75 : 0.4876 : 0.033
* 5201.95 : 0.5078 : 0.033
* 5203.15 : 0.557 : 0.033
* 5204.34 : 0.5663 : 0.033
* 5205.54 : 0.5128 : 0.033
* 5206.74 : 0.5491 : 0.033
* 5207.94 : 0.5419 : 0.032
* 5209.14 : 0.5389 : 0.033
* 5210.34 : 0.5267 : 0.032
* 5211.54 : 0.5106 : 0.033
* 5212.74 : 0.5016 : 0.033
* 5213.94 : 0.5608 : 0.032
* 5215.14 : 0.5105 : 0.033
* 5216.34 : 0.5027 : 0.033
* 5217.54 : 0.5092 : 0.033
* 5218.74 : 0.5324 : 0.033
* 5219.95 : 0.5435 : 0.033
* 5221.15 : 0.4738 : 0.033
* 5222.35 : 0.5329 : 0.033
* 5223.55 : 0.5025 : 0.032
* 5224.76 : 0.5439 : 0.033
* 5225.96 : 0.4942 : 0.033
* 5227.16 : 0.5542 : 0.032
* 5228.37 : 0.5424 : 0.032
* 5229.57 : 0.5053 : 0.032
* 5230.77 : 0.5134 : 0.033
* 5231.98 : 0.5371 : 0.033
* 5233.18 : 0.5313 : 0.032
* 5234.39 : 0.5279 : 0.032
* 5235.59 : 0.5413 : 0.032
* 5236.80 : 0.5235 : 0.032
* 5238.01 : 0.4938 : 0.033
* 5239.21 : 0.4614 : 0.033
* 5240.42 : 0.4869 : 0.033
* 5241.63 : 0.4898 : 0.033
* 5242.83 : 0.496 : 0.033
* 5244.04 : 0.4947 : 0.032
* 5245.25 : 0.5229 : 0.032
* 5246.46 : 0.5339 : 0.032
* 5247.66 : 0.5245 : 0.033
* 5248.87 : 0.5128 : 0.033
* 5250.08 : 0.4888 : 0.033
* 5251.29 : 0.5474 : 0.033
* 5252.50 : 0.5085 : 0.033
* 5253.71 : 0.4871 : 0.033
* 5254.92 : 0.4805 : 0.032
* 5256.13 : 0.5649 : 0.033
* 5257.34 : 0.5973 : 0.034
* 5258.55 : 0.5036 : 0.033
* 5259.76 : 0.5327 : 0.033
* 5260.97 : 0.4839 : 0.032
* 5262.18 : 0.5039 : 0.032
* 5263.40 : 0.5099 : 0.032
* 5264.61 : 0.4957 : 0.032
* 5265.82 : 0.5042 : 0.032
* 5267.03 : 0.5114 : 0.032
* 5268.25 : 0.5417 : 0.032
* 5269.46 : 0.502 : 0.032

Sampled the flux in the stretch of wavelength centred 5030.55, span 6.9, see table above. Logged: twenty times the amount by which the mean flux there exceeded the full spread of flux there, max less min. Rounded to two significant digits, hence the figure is 8.3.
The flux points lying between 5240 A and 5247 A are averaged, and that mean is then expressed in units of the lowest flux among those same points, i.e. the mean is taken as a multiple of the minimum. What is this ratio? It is 1.04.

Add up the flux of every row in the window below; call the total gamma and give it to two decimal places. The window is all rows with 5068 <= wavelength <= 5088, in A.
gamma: 9.04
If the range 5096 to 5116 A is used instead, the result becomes 8.91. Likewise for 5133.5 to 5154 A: 8.80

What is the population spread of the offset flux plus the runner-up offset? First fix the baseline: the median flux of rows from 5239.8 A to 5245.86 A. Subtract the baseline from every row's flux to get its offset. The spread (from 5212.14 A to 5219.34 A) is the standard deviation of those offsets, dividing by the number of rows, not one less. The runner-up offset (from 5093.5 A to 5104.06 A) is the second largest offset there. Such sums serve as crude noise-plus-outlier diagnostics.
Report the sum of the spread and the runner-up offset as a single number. 0.10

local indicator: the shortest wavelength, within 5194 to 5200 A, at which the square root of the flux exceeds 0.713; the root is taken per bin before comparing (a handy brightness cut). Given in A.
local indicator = 5194.77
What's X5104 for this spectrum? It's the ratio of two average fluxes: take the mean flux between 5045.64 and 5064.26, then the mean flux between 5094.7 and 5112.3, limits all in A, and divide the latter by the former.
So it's 0.966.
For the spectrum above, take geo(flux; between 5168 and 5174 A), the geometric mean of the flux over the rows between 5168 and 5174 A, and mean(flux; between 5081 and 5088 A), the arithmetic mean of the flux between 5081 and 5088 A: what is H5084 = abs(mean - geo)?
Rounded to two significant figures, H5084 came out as 0.022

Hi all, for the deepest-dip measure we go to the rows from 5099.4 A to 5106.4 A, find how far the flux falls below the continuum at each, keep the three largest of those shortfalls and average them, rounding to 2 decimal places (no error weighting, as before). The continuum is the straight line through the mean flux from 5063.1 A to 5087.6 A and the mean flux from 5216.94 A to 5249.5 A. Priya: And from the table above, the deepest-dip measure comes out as 0.05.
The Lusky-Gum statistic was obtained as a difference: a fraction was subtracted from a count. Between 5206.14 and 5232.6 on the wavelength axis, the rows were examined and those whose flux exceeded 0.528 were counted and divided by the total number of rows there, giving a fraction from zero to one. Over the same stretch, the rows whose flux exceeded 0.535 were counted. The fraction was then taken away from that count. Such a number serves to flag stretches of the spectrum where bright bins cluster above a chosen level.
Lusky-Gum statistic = 8.5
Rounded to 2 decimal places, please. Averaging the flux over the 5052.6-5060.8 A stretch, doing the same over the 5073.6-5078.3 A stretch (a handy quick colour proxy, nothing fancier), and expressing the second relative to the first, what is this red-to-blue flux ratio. 1.02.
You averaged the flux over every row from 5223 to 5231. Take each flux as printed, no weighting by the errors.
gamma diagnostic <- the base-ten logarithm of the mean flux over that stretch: -0.282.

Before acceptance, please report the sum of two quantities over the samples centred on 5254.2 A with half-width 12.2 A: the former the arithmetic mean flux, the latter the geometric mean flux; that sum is 1.03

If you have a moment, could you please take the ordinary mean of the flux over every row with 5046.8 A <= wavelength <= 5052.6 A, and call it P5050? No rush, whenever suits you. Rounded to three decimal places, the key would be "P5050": 0.516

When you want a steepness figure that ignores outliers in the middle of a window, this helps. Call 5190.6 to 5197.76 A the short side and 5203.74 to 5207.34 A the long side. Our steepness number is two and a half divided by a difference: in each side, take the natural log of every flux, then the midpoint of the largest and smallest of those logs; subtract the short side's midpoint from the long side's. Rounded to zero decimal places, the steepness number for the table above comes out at 46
